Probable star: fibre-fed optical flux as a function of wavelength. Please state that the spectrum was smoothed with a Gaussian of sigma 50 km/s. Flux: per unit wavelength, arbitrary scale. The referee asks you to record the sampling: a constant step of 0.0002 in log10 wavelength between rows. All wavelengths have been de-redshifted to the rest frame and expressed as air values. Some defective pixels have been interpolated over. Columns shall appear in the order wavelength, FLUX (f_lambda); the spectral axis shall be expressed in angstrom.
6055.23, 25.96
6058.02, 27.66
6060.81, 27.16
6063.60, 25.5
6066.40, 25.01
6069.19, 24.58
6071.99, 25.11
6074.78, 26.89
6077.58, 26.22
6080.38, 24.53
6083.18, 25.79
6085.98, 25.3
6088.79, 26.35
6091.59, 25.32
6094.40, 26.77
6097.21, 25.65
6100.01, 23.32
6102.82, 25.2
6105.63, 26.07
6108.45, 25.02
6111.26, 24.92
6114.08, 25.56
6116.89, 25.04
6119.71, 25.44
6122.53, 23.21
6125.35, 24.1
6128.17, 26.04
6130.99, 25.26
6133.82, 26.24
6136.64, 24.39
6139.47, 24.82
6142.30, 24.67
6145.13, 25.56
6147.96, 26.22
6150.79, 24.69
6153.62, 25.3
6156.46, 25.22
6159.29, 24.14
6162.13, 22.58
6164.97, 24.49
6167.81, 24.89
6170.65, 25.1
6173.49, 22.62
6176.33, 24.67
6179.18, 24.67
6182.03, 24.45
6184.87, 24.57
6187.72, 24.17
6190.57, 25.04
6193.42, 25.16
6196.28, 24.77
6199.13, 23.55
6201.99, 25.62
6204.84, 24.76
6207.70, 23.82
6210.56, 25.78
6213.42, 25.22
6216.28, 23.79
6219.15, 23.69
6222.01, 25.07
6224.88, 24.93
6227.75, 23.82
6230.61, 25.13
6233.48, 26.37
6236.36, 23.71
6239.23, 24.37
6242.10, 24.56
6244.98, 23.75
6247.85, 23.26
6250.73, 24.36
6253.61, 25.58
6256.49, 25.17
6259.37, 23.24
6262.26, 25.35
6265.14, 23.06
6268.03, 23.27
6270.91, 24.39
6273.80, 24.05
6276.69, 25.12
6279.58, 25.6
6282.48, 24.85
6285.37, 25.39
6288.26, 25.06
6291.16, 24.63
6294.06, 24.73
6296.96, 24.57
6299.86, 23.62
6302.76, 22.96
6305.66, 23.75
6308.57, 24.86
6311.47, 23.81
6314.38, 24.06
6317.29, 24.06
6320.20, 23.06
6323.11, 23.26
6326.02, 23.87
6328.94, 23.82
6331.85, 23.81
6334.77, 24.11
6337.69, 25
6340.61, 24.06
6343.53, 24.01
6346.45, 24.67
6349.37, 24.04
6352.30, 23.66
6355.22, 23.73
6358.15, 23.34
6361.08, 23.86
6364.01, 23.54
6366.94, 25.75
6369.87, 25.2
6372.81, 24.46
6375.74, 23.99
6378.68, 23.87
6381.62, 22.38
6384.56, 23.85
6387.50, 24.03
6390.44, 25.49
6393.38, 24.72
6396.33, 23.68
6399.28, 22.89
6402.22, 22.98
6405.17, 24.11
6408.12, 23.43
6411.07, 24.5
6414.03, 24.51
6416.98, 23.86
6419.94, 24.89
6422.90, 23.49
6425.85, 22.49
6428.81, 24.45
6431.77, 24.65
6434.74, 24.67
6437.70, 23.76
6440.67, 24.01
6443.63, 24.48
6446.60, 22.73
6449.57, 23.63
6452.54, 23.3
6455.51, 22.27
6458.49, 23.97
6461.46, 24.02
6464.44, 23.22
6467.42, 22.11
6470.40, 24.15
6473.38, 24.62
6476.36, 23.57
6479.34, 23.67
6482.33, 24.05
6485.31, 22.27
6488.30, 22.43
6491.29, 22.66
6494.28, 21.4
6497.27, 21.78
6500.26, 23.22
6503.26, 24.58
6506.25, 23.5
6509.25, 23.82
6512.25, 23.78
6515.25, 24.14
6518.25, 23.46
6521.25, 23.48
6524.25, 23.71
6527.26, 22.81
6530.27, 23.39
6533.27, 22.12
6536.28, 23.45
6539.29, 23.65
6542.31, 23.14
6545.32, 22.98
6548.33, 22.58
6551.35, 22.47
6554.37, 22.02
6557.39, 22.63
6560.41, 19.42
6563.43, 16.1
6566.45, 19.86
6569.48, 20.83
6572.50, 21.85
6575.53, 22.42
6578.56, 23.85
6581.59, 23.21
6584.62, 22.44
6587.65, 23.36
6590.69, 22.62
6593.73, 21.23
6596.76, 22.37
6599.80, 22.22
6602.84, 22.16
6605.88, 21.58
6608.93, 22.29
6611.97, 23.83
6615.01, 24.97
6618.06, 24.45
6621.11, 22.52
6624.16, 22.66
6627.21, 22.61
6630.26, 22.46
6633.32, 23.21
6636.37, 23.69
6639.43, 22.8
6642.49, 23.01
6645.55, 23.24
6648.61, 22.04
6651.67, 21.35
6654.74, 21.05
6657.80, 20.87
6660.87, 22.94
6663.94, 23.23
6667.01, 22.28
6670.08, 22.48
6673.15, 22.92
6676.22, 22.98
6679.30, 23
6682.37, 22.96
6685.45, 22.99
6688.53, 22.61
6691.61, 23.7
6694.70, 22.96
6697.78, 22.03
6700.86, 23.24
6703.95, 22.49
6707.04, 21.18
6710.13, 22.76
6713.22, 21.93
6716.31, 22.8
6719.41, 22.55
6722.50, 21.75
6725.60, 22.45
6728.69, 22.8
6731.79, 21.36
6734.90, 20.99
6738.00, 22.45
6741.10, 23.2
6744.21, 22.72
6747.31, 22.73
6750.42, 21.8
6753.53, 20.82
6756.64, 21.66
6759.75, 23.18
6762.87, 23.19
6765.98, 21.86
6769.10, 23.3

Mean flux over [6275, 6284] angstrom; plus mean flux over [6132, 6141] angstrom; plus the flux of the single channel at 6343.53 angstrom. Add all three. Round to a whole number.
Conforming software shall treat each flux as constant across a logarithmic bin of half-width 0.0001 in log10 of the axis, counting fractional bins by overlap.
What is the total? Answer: 74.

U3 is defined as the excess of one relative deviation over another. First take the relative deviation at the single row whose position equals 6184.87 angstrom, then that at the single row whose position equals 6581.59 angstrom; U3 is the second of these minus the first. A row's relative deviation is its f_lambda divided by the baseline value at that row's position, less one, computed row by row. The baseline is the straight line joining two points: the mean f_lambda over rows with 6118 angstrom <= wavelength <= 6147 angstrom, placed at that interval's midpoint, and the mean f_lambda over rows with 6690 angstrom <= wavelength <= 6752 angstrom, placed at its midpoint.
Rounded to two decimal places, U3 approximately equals 0.02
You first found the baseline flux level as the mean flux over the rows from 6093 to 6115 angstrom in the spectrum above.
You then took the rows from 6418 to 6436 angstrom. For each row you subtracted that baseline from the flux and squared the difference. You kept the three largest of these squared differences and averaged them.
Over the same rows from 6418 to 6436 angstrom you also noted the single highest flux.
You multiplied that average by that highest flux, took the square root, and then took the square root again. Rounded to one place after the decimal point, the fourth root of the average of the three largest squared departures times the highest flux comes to 3.2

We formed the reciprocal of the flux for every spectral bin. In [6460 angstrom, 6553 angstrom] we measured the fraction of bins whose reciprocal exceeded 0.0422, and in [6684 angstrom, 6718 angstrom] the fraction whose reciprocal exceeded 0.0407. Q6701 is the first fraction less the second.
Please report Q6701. -0.3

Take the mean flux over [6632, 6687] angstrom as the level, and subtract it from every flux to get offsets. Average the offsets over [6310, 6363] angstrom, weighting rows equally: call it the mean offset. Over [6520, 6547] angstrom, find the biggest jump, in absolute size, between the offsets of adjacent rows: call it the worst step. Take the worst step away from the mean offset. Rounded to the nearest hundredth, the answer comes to -0.04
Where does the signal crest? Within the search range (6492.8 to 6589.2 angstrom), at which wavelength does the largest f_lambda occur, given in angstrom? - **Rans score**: 6503.26 angstrom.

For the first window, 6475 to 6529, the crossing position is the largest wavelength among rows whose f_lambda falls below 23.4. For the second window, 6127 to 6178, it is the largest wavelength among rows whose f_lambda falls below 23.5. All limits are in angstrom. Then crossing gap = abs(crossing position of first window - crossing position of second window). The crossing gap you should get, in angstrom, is 353.8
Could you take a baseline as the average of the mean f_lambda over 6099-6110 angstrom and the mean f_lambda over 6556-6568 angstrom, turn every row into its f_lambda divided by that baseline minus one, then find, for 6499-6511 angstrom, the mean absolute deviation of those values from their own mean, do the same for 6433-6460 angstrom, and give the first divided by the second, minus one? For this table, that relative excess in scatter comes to -0.3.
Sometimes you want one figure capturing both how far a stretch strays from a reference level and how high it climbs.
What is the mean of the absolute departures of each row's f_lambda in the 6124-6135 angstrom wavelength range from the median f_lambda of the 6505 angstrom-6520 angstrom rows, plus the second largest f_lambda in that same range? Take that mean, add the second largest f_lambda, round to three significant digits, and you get 27.7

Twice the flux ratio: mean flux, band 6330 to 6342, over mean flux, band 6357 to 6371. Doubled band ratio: 1.99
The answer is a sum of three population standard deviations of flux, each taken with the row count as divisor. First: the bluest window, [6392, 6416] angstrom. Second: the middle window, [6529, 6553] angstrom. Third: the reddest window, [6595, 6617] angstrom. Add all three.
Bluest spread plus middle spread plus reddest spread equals 2.27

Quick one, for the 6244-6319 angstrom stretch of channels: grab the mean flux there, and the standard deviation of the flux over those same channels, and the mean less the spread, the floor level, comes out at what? 23.5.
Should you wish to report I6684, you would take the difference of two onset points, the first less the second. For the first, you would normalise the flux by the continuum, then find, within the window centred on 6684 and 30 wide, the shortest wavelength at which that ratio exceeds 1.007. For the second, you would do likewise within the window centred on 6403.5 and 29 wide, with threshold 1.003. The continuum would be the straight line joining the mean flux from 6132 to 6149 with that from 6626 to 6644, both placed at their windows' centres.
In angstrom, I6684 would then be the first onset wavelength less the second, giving 285.8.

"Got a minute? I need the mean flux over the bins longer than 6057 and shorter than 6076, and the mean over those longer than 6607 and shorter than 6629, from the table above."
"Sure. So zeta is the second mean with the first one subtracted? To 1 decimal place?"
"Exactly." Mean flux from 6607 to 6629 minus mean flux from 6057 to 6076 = -2.7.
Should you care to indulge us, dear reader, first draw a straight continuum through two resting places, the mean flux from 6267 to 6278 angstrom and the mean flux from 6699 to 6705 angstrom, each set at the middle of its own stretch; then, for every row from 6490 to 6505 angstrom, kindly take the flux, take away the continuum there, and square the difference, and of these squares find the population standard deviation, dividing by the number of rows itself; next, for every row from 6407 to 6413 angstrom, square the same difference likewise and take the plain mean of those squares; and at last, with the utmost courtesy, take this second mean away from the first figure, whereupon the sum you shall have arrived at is 1.3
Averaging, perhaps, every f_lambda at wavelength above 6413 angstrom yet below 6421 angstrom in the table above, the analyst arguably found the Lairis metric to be 24.4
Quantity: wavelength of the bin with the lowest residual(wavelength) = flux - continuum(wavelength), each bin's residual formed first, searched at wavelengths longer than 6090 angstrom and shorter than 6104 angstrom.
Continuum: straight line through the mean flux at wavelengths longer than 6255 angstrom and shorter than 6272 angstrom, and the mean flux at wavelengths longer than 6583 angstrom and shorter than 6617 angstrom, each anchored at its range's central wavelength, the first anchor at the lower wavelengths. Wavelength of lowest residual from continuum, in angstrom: 6100.01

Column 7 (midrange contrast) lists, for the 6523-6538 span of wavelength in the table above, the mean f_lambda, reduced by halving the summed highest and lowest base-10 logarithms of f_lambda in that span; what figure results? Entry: 21.7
